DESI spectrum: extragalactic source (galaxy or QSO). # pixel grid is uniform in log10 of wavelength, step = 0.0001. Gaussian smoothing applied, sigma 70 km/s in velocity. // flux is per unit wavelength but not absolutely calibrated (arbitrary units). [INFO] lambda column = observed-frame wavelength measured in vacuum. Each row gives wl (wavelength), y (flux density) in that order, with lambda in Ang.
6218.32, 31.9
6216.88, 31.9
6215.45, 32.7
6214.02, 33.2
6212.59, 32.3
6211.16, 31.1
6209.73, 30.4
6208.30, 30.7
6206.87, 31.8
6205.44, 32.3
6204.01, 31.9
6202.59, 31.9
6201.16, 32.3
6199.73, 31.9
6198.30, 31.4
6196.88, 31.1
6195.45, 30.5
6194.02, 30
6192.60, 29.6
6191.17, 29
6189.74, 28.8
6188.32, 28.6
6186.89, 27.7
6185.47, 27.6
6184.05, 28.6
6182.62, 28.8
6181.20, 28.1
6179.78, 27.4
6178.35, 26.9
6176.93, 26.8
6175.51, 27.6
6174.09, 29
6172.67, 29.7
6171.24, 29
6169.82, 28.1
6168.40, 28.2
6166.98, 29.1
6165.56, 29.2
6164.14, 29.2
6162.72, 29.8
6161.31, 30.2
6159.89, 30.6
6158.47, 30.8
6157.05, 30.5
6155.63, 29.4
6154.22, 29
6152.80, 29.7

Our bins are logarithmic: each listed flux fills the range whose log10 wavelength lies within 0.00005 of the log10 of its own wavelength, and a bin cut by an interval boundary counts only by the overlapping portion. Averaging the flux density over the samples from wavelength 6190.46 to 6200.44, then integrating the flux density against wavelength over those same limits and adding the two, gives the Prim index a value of 335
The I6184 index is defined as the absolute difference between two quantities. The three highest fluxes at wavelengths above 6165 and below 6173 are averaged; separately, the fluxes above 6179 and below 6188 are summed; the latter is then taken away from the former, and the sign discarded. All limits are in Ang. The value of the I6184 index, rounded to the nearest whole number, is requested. 139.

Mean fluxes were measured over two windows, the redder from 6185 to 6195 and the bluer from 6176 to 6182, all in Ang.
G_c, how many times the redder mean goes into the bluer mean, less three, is -2.05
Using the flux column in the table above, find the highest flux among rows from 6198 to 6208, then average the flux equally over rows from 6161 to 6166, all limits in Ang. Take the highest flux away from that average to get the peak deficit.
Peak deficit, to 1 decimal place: -2.7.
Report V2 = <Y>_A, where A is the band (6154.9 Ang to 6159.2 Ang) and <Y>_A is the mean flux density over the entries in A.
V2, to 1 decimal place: 30.2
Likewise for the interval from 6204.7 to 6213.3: 31.4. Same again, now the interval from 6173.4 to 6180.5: 27.5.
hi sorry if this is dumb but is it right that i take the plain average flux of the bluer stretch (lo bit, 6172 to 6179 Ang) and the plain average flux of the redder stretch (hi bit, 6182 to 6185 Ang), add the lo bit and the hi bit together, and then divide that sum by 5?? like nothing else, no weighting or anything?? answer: 11.3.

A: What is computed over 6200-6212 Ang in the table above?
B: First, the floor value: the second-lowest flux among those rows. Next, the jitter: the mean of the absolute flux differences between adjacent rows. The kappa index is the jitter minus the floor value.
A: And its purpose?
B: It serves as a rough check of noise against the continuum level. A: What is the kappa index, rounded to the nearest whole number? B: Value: -30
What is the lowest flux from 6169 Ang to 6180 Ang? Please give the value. 26.8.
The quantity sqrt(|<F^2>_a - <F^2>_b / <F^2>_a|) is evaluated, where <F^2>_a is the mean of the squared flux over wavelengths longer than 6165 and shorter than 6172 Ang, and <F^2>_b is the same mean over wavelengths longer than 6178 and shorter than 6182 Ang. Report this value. 28.7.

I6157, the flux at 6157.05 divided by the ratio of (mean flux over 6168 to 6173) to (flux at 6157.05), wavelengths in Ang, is 32.4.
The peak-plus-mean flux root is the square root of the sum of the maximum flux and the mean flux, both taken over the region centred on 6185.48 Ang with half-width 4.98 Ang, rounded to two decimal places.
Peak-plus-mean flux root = 7.56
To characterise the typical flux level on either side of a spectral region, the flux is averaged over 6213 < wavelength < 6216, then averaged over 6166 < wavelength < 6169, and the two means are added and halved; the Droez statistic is 30.8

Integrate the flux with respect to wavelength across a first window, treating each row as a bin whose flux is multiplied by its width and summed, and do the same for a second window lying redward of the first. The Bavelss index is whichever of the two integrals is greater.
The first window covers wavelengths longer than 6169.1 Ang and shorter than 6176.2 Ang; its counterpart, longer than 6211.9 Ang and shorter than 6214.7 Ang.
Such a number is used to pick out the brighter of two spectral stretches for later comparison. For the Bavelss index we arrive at 204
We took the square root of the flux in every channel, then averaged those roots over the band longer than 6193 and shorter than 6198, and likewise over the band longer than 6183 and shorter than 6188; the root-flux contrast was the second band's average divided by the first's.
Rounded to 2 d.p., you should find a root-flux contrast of 0.96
